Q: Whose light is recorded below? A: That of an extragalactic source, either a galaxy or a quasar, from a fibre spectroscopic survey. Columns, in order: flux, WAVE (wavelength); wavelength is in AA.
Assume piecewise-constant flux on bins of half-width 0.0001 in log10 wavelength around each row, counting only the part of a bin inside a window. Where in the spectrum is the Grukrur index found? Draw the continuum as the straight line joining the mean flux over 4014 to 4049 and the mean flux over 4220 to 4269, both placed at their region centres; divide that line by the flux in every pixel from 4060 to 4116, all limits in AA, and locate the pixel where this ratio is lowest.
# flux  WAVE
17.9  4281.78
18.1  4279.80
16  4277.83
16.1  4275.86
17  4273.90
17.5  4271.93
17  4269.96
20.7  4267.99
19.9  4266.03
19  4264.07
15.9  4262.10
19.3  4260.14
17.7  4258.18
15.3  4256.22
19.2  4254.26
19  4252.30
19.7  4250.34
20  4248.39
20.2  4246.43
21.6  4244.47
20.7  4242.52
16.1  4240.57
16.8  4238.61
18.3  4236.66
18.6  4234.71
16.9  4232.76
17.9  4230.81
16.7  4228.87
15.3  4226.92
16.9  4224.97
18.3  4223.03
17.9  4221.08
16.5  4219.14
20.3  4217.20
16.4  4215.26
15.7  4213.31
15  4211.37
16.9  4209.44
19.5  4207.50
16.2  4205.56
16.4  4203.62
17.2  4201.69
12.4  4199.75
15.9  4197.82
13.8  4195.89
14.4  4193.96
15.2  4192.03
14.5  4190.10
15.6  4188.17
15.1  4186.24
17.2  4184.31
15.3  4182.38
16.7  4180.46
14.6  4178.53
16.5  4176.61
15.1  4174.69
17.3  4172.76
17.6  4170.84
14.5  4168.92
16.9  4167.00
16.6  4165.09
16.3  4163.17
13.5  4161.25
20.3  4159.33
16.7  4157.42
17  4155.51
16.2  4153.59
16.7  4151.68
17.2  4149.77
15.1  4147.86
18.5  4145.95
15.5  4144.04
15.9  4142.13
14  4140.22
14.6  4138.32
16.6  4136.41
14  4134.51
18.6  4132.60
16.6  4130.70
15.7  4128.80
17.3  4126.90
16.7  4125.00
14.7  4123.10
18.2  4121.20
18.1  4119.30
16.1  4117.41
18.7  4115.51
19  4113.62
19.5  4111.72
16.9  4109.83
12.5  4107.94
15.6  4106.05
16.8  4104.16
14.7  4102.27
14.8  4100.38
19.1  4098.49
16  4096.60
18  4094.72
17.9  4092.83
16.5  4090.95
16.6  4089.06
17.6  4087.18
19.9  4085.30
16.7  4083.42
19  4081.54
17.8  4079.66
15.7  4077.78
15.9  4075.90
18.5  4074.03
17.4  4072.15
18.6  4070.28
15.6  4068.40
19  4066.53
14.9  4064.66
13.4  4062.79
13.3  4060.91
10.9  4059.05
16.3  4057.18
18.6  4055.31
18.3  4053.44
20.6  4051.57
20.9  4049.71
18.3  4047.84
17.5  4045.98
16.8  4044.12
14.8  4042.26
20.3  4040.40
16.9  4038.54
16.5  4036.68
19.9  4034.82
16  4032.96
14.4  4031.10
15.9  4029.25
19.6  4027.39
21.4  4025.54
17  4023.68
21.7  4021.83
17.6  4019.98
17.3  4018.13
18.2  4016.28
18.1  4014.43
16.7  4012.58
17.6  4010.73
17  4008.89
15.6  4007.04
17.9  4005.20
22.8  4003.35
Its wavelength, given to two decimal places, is 4085.30 AA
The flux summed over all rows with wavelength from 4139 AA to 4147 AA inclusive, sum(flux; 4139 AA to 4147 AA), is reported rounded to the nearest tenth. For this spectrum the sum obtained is 63.9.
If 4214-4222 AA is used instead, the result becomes 71.1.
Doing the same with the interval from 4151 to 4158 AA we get 66.6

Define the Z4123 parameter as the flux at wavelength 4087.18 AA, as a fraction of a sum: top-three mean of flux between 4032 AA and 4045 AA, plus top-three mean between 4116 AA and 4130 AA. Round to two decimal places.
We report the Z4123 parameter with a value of 0.48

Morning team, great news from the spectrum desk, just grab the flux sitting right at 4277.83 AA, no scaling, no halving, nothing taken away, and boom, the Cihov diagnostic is 16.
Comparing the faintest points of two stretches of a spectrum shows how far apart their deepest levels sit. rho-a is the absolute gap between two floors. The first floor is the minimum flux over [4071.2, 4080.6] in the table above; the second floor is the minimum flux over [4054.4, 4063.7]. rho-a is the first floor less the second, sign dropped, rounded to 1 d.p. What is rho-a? 4.8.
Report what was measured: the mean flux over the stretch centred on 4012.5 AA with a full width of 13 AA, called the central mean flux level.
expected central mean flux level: 17.2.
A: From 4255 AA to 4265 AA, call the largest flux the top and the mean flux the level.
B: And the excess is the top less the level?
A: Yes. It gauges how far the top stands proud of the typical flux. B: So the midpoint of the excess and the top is 10.6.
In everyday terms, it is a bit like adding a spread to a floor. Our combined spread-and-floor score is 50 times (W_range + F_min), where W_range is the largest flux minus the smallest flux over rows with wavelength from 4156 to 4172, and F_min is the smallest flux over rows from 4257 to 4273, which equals 1135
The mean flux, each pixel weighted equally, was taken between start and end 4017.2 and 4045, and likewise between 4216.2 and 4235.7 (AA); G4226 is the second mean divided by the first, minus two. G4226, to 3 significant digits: -1.01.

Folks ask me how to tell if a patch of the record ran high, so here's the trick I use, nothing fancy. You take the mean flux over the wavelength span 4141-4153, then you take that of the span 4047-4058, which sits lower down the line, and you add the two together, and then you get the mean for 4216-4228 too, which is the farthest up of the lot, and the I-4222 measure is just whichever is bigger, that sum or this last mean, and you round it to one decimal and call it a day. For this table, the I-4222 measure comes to 35.3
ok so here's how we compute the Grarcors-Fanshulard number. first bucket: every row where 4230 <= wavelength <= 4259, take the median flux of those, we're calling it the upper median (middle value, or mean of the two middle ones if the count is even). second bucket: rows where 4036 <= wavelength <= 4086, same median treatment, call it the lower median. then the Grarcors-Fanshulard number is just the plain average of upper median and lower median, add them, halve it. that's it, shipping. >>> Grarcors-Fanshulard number 18.0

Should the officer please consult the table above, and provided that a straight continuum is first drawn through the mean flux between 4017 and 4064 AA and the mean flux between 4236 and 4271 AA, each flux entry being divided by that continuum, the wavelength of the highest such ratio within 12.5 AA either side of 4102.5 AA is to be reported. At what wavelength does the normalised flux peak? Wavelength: 4111.72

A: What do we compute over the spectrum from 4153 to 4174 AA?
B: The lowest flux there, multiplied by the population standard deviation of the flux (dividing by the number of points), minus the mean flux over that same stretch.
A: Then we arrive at 5.6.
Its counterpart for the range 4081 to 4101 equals 3.9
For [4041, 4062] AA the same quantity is 14.3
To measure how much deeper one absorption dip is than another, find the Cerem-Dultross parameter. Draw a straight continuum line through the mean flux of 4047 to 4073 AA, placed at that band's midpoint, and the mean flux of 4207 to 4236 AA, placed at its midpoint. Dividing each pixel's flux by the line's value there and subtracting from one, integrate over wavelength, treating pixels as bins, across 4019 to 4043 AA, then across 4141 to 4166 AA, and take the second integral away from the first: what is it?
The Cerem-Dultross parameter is -2.3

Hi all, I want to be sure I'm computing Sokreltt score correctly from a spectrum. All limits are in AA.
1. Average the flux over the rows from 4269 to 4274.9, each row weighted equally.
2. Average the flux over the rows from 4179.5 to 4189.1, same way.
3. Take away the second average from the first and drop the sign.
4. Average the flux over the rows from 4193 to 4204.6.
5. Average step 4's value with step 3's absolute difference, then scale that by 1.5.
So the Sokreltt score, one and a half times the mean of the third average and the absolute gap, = 12.2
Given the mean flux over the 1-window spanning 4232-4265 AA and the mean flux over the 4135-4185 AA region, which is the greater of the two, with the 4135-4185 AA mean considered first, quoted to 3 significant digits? 18.5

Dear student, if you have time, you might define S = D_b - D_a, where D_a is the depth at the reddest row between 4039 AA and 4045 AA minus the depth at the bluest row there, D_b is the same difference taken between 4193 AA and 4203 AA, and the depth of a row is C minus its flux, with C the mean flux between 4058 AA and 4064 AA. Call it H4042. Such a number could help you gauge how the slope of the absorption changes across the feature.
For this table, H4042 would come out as -6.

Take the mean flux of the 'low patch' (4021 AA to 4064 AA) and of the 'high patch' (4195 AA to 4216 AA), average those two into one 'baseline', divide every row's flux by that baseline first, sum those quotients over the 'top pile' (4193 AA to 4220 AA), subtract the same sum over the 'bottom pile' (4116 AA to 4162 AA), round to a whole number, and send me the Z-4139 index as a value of -10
